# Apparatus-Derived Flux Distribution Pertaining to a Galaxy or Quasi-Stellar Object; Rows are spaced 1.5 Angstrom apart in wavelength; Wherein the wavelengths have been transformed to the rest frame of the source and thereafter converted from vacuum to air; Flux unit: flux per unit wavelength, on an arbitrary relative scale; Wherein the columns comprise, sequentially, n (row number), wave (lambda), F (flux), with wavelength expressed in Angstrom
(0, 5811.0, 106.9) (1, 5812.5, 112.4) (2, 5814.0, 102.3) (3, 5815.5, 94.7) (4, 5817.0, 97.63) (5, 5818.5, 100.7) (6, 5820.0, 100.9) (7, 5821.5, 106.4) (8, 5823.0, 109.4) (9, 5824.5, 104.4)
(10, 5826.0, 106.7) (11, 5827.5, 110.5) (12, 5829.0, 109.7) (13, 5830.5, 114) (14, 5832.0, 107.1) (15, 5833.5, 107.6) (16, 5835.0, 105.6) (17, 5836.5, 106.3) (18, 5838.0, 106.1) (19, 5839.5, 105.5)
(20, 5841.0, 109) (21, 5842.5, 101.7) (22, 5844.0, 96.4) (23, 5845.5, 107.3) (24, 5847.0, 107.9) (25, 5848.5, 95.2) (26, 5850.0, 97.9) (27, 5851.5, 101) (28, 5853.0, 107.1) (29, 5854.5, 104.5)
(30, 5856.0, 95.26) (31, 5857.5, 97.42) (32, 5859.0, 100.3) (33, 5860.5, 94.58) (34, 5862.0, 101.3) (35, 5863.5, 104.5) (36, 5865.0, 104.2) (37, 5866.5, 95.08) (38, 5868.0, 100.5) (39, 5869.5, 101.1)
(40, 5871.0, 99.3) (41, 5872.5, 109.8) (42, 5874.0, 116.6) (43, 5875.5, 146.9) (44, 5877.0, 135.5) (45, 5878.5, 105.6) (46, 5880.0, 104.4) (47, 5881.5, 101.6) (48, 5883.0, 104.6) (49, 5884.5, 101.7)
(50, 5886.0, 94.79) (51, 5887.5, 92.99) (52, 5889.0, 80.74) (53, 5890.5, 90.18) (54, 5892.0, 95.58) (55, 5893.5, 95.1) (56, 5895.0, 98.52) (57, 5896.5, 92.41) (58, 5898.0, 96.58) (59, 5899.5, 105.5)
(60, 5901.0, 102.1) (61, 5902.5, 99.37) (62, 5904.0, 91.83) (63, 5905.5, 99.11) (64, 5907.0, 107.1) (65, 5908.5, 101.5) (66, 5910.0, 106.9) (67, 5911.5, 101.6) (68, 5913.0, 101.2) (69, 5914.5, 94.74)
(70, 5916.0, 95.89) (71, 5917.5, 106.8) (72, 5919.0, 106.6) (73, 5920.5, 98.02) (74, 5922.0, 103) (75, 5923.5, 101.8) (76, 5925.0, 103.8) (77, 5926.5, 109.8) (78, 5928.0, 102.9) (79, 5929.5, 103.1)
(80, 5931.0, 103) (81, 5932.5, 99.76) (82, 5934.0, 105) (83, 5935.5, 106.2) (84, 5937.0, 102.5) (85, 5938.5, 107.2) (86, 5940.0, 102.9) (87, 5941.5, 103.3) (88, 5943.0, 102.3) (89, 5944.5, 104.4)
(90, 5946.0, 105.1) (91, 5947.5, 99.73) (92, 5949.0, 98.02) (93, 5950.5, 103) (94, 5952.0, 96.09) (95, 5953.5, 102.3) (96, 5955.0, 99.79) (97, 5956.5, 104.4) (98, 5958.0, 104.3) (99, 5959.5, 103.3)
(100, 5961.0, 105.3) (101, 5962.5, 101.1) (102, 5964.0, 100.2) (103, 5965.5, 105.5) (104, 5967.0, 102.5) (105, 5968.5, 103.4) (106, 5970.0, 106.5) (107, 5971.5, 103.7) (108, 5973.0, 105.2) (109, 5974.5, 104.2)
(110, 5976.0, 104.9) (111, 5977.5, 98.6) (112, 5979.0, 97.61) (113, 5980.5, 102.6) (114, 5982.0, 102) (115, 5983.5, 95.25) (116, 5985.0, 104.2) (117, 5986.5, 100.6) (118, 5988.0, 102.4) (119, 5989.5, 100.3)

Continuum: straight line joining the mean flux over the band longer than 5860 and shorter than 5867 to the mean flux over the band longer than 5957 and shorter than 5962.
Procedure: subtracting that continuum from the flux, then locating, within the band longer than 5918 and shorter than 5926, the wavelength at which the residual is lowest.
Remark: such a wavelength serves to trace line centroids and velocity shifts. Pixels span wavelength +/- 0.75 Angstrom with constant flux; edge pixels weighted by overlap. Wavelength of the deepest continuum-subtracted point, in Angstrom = 5920.5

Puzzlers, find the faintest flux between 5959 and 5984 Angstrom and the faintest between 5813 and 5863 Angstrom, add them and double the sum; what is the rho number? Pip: 380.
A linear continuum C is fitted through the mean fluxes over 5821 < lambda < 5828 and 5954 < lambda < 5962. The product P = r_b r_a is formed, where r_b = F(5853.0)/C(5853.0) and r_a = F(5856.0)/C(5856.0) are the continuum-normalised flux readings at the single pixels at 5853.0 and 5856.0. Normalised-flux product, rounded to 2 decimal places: 0.90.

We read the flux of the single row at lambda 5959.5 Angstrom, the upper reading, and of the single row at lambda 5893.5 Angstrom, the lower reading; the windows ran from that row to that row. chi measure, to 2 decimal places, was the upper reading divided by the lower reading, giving 1.09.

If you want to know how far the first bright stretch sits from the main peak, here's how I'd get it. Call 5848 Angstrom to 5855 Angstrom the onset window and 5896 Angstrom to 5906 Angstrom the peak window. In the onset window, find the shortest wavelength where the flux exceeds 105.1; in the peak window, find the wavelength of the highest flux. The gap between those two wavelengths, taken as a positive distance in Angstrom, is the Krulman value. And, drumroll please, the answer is 46.5 Angstrom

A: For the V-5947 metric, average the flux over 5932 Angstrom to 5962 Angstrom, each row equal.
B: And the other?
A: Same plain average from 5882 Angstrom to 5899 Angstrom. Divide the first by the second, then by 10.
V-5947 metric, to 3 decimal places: 0.108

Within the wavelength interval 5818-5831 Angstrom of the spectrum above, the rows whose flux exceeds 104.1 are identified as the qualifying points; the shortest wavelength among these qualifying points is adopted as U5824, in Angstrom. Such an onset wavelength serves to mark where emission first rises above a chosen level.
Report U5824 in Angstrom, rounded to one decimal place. 5821.5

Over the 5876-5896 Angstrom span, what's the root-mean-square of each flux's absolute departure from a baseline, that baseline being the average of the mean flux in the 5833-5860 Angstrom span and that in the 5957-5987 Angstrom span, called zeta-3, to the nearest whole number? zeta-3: 12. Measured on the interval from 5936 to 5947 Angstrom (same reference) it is 2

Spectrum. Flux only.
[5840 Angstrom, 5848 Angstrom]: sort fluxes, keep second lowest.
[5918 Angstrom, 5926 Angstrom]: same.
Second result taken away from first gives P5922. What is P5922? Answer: -0.1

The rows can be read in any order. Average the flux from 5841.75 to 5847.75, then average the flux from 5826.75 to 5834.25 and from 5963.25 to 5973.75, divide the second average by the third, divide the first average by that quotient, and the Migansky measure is 98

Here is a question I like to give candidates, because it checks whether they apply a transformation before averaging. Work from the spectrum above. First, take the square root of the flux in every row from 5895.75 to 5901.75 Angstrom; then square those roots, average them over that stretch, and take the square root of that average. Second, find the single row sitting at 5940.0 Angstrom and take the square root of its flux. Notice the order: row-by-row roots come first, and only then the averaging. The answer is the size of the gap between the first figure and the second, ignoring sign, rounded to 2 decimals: 0.19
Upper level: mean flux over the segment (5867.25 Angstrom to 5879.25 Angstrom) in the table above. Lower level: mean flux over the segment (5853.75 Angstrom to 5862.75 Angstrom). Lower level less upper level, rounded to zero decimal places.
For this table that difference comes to -16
